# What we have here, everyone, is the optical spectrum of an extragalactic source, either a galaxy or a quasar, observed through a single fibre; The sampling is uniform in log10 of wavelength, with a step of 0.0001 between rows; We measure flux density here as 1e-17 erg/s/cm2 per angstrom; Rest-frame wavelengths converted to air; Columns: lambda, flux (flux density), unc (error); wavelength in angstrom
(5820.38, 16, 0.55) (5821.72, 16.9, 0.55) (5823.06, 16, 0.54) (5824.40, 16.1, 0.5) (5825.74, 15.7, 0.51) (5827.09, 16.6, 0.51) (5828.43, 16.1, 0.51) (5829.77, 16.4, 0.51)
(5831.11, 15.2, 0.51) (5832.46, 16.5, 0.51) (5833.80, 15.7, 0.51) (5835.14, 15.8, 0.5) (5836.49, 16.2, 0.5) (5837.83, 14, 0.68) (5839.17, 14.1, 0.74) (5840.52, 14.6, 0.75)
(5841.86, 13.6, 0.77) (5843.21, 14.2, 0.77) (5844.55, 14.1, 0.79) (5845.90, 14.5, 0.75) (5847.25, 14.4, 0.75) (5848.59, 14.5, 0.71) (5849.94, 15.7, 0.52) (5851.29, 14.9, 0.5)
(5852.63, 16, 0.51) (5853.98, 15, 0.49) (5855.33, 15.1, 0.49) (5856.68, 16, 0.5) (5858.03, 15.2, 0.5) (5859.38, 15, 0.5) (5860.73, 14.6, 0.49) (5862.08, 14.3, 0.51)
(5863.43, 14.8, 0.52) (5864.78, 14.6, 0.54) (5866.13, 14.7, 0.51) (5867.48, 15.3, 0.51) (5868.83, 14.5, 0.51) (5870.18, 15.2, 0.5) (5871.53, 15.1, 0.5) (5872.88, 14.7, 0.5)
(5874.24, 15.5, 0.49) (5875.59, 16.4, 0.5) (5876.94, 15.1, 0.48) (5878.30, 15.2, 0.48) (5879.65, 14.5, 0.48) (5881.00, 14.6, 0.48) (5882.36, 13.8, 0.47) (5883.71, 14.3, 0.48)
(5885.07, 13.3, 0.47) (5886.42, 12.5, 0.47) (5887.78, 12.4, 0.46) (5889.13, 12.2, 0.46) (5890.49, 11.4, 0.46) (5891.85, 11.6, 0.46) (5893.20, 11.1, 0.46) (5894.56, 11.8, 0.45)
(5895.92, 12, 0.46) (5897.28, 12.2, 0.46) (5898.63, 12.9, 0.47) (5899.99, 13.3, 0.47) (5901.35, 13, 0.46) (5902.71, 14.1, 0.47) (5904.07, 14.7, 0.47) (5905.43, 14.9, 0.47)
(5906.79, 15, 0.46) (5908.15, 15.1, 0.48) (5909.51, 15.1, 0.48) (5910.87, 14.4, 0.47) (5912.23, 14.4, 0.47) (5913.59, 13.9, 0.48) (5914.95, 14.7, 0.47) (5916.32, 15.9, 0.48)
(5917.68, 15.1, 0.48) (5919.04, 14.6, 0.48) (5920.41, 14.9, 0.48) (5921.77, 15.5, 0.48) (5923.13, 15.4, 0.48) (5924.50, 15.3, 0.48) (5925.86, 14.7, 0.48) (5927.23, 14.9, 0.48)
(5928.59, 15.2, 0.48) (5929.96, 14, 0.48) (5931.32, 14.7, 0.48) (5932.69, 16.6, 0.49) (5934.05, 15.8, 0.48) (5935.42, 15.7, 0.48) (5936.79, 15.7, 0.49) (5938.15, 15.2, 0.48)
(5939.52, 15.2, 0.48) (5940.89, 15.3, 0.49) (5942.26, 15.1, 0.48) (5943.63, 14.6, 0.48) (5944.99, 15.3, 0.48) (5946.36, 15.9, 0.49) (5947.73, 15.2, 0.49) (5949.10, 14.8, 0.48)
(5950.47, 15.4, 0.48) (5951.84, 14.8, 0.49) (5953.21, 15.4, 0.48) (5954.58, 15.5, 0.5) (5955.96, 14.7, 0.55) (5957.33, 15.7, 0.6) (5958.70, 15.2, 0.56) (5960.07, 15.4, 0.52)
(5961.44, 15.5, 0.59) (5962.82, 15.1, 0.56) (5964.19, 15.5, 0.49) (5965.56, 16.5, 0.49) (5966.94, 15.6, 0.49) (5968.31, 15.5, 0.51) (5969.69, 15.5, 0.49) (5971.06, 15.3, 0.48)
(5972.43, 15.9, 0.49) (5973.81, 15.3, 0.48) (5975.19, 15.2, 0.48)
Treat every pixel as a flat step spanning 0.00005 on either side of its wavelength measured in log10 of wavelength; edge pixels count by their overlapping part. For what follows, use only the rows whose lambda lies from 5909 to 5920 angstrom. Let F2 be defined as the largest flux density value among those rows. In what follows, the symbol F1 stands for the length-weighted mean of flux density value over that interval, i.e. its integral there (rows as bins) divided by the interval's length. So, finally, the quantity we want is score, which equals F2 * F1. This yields 235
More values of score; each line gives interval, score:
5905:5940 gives 250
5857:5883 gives 245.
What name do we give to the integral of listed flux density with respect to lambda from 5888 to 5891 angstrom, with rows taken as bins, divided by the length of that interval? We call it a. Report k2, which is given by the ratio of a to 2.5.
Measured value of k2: 4.77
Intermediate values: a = 11.9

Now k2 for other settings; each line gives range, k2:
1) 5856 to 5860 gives 6.16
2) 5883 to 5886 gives 5.48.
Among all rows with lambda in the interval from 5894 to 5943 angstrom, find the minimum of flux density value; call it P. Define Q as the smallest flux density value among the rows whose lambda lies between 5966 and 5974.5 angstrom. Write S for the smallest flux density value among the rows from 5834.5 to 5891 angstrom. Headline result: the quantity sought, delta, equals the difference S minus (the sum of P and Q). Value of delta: -15.7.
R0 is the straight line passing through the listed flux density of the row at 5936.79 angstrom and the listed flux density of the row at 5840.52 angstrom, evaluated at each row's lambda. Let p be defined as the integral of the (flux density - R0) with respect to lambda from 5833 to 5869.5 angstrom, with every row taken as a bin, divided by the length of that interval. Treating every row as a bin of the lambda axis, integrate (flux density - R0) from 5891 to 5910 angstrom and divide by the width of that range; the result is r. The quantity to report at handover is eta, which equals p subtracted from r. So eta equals -2.1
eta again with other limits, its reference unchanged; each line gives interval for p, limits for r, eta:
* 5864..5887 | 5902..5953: -0.2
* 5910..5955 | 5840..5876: 0.6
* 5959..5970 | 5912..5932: -0.2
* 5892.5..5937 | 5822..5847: 1.8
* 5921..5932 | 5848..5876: 0.9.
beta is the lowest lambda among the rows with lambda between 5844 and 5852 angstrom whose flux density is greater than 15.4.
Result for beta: 5849.94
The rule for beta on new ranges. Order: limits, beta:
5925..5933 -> 5932.69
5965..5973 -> 5965.56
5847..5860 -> 5849.94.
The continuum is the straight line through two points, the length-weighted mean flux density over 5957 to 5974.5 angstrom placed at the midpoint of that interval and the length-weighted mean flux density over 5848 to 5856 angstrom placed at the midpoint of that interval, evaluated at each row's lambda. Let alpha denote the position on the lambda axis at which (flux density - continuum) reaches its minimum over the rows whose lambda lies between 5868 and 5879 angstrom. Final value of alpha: 5868.83 angstrom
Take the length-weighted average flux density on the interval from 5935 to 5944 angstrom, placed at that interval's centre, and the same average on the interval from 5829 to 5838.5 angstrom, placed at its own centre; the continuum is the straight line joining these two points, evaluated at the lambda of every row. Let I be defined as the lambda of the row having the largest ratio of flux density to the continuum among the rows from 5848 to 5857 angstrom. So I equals 5856.68 angstrom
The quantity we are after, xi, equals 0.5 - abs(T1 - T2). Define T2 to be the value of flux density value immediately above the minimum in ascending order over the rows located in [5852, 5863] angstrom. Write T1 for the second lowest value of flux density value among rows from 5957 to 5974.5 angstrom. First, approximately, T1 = 15.2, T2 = 14.6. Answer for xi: -0.10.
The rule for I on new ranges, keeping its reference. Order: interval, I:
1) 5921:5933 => 5932.69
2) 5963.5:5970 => 5965.56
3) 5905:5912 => 5909.51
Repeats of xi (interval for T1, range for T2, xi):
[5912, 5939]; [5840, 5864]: 0.40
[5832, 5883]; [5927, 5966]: -0.30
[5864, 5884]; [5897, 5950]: -0.90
